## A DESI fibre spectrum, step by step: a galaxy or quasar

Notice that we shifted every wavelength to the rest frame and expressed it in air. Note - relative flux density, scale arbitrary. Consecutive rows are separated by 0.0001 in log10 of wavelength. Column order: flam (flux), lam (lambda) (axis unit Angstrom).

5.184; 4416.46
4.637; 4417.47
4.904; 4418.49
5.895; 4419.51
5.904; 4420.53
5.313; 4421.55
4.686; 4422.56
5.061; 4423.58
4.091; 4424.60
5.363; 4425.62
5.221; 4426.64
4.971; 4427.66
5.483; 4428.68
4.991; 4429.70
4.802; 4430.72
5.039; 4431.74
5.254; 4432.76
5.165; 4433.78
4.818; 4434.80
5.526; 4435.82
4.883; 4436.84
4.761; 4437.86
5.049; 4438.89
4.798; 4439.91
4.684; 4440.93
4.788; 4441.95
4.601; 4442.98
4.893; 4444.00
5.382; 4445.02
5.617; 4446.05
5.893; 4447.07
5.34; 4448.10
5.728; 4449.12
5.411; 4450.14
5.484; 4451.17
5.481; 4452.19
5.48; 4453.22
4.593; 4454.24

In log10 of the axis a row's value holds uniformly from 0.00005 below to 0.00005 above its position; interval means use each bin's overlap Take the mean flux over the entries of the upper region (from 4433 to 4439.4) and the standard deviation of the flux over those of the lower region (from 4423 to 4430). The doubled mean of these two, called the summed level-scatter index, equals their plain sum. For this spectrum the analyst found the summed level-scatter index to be 5.5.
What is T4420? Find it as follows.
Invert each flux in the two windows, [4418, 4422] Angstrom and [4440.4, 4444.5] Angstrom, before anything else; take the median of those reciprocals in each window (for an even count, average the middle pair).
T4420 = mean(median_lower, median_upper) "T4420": 0.195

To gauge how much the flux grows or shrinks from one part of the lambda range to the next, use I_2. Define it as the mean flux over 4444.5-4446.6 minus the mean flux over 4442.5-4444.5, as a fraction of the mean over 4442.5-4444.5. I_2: 0.16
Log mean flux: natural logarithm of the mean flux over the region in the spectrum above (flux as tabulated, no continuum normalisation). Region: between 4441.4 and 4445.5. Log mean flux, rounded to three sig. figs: 1.59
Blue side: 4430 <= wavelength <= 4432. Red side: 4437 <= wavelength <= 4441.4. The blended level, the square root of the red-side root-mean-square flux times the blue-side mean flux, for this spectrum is 4.9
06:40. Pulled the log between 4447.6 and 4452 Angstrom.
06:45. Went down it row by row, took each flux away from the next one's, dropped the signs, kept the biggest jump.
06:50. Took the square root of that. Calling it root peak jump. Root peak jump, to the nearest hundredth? 0.62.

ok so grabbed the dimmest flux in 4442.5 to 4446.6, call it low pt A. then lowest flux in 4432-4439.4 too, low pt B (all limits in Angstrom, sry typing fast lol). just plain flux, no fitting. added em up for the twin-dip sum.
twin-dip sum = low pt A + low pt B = 9.4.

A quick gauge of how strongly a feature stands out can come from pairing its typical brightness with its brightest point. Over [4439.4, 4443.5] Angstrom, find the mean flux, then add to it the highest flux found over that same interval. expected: 9.5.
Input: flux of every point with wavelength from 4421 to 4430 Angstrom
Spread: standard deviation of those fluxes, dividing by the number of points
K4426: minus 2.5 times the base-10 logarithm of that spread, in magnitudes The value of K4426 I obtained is 1.0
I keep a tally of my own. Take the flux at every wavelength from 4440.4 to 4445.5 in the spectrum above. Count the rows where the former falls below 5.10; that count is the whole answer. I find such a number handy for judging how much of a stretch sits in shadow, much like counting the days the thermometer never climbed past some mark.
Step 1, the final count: 4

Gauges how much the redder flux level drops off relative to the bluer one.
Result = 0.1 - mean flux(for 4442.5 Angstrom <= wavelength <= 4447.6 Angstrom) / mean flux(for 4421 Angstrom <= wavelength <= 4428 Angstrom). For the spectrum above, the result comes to -0.96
